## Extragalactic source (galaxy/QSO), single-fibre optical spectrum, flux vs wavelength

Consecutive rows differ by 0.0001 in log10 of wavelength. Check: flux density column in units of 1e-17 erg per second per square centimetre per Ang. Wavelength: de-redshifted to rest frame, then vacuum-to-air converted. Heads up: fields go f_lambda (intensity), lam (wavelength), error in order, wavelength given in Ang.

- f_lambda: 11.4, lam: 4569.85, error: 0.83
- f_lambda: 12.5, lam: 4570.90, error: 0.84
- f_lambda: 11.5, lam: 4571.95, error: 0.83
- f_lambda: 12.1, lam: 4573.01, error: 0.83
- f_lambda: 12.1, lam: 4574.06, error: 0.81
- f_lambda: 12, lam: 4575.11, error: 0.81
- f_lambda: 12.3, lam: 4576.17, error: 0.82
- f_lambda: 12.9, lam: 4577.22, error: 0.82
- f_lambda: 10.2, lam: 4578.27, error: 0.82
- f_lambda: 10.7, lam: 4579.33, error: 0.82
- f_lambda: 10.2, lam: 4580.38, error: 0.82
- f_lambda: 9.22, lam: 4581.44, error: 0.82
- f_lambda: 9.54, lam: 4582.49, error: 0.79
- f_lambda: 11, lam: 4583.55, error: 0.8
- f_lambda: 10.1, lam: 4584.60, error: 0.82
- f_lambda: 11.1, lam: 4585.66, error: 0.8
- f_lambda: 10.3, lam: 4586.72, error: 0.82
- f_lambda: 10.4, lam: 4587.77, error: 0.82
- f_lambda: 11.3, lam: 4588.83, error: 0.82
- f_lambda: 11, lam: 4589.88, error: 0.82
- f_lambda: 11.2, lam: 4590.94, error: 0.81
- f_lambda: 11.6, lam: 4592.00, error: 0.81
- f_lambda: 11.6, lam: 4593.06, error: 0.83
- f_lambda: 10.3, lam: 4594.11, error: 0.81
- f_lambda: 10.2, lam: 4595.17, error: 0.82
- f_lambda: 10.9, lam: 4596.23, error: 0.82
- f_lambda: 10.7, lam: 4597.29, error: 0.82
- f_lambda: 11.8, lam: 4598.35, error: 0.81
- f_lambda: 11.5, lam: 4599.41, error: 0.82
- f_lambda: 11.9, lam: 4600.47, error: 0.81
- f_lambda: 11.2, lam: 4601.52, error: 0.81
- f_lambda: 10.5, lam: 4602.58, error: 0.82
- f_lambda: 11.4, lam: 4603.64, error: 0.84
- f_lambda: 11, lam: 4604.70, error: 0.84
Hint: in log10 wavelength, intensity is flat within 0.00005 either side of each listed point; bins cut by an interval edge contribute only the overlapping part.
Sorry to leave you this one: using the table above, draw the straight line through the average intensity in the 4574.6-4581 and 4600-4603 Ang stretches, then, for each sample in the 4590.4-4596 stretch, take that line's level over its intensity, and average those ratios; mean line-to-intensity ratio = 1.03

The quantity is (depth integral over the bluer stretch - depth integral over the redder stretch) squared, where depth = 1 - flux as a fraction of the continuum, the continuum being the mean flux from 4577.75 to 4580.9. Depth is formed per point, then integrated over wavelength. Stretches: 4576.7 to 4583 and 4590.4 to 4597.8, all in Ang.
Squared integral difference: 0.119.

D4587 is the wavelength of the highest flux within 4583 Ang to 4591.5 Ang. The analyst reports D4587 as 4588.83 Ang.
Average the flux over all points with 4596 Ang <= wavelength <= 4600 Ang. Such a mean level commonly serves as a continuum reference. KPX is 11.2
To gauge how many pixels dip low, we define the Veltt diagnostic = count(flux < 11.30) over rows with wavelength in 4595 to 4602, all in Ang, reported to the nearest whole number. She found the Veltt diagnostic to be 4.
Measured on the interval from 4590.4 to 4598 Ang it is 5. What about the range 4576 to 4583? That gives 5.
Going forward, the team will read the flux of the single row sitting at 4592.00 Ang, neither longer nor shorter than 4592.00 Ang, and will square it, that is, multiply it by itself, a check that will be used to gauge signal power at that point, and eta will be 135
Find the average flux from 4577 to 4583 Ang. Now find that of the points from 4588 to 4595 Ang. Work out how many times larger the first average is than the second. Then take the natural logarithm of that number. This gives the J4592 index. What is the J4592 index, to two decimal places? -0.07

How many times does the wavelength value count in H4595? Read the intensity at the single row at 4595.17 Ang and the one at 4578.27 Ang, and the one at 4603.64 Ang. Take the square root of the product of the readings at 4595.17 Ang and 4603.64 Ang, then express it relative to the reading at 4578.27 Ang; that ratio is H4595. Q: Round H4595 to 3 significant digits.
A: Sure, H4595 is 1.06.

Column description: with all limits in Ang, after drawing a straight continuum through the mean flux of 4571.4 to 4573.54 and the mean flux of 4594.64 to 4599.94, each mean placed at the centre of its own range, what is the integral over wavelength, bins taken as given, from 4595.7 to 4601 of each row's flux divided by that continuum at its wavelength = 5.5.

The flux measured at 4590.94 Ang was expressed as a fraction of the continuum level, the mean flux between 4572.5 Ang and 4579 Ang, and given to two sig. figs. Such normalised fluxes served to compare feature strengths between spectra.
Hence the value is 0.94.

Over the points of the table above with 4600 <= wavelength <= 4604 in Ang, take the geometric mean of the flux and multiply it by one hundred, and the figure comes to 1124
